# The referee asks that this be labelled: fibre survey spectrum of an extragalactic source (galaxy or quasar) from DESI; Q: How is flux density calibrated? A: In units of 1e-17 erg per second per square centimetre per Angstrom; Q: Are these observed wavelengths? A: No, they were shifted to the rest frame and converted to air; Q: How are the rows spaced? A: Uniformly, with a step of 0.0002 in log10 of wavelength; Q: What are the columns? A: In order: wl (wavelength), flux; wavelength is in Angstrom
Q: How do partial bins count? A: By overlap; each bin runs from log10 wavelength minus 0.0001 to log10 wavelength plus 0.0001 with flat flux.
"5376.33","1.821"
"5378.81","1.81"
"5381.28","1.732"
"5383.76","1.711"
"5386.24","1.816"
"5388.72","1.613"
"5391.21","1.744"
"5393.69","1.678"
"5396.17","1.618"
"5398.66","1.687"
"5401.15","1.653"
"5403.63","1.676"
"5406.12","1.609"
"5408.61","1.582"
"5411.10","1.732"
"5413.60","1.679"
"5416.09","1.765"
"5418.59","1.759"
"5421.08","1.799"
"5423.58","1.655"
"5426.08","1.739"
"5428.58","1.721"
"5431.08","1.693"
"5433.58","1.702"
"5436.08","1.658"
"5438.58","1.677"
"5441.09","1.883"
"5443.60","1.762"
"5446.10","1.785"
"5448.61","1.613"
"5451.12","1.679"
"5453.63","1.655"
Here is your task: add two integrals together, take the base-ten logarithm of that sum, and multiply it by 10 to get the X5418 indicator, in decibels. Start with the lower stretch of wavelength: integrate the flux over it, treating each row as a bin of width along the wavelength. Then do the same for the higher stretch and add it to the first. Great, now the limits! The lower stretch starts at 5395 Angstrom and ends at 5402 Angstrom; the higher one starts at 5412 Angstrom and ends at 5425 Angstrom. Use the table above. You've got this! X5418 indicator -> 15.3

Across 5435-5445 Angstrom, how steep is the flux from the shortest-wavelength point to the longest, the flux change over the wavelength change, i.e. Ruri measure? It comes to 0.014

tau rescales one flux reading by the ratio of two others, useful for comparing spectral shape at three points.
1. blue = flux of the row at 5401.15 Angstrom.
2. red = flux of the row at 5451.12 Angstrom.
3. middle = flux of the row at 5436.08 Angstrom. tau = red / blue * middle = 1.68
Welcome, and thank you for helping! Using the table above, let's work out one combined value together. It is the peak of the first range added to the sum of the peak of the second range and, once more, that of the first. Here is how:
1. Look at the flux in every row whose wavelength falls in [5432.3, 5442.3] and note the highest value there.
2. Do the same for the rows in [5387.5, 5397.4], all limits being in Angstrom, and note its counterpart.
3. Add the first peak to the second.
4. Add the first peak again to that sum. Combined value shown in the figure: 5.51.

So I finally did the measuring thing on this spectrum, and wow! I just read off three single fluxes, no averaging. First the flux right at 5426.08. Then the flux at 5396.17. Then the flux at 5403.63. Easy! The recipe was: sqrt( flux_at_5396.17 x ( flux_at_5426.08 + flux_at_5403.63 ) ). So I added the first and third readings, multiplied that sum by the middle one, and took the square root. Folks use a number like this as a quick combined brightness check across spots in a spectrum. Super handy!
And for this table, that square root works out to 2.35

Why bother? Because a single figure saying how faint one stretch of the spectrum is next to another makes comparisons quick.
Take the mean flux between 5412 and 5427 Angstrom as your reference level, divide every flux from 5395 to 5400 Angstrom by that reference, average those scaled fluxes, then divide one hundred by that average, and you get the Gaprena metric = 104.9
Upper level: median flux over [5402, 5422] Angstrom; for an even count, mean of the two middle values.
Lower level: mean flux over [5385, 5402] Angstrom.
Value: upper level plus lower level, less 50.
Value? -46.6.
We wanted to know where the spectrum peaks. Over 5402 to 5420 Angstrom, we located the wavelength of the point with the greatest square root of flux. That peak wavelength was 5416.09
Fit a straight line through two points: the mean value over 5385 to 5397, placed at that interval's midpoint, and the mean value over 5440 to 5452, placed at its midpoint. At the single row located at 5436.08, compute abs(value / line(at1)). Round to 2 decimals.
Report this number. 0.96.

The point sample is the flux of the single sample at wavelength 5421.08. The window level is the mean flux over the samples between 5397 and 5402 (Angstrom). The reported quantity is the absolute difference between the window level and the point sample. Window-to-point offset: 0.13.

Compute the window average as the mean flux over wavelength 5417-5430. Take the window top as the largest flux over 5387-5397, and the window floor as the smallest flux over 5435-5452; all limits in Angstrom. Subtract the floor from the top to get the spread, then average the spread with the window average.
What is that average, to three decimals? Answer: 0.933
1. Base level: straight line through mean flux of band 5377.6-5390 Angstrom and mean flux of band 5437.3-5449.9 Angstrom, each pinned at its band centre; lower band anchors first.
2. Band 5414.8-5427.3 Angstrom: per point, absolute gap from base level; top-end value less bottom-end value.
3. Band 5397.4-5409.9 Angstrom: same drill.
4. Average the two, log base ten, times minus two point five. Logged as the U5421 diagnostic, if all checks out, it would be 3.4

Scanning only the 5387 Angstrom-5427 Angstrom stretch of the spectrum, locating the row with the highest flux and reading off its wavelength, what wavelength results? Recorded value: 5421.08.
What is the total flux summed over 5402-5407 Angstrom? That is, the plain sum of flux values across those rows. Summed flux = 3.3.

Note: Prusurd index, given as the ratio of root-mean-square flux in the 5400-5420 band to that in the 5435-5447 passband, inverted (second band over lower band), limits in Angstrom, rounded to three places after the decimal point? 1.043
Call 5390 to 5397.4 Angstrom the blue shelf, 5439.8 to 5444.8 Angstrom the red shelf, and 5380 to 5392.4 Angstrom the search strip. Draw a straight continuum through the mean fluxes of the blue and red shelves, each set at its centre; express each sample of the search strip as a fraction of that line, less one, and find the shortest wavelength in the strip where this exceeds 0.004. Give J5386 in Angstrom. 5381.28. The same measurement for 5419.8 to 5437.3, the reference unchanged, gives 5421.08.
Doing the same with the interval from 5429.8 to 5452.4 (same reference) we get 5441.09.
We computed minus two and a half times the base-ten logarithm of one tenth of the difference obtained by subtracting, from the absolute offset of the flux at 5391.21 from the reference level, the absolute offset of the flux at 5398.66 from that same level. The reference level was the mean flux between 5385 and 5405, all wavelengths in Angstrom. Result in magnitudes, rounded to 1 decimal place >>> 5.6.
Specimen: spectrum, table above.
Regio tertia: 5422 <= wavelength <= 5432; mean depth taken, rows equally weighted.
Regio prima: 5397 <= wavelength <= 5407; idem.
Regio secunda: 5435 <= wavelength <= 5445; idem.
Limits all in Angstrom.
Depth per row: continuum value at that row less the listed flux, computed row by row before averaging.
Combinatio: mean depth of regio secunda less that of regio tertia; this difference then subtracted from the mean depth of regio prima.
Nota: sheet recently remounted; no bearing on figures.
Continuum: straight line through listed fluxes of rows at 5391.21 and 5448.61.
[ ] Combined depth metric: 0.134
